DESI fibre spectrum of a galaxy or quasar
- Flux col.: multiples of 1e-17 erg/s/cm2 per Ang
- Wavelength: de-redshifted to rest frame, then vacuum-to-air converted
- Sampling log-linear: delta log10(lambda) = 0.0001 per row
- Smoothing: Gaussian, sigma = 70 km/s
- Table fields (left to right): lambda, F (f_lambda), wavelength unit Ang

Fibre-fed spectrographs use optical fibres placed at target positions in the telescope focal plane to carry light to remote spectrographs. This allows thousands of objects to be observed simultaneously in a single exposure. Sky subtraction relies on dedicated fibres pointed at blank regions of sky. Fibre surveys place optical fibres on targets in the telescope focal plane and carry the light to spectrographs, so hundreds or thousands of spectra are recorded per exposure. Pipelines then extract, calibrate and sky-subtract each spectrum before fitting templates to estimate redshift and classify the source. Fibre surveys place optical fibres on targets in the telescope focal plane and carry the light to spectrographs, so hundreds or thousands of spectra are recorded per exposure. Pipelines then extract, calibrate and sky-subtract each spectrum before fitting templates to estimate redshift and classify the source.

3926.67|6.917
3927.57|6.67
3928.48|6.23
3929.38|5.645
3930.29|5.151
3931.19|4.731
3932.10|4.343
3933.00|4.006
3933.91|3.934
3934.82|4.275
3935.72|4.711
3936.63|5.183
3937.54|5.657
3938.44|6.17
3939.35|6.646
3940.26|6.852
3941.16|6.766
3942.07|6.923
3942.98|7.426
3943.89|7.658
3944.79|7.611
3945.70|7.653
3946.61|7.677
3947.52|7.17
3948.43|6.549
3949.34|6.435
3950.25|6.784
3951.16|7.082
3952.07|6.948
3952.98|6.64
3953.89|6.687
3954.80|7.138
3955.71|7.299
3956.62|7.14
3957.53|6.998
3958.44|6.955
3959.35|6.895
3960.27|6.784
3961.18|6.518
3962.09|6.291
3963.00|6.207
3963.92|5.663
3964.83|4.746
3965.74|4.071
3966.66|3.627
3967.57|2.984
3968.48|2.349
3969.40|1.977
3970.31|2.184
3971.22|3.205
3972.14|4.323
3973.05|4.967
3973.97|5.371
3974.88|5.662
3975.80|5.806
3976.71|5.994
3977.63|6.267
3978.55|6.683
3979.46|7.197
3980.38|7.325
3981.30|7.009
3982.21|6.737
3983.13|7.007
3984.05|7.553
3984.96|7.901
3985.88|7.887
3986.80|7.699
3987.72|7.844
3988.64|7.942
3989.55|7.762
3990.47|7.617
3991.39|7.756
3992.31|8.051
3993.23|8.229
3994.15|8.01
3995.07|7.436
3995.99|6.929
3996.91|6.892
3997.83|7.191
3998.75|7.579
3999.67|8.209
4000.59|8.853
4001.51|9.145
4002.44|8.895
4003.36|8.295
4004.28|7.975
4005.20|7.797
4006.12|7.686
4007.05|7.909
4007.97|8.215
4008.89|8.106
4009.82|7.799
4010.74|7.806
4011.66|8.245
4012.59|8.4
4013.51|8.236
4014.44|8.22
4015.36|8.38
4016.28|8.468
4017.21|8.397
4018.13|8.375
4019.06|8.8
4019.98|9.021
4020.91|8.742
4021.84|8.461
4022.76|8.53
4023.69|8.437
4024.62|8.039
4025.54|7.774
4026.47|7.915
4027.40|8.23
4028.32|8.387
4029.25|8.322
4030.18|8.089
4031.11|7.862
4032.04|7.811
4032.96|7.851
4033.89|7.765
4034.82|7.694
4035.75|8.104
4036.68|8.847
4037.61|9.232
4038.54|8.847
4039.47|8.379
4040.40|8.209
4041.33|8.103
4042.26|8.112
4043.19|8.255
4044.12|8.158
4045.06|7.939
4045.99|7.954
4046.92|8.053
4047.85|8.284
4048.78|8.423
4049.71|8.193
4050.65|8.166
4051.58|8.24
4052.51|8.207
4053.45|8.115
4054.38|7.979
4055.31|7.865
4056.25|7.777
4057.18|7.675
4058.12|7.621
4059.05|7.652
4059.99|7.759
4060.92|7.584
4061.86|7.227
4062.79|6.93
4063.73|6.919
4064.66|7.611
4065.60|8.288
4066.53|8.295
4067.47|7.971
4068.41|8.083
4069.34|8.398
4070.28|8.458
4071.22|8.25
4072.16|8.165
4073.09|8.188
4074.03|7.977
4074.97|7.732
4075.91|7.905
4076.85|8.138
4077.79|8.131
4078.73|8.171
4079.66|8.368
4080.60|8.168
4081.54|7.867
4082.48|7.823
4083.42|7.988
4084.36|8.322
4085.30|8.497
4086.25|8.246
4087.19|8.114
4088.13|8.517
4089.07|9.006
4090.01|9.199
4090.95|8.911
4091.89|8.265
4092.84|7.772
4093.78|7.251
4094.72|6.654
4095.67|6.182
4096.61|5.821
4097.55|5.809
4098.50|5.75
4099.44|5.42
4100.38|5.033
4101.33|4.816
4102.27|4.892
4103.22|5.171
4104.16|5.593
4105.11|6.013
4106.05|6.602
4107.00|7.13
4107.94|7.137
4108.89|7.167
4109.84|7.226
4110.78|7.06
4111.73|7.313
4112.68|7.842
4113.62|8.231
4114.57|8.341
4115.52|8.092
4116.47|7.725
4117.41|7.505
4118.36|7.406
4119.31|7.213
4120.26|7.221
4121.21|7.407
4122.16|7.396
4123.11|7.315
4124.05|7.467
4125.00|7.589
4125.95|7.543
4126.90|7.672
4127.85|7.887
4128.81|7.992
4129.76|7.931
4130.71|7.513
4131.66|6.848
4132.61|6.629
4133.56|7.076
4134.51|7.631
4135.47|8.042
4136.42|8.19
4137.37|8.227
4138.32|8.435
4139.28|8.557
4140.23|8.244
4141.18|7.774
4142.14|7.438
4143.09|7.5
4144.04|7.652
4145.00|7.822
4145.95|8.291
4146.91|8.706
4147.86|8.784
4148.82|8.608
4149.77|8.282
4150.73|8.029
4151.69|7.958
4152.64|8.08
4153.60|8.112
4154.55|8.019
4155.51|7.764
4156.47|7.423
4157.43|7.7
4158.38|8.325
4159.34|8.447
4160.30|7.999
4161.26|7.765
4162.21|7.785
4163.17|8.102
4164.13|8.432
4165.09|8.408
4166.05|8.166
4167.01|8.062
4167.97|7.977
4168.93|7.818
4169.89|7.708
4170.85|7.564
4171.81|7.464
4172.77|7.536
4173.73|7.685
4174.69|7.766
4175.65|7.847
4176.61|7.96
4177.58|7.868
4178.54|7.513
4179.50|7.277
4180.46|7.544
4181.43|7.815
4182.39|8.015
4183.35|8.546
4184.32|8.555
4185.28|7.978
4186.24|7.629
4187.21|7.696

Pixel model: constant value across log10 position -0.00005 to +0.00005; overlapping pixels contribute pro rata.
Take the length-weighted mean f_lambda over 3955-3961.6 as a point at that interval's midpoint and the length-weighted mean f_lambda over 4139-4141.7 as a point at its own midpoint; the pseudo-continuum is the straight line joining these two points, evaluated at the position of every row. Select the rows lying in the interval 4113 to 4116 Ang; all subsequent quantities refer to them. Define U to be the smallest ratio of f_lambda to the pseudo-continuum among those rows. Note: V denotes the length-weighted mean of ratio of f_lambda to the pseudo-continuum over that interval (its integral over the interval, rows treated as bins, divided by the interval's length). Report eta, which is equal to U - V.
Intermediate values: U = 1.01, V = 1.03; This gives -0.014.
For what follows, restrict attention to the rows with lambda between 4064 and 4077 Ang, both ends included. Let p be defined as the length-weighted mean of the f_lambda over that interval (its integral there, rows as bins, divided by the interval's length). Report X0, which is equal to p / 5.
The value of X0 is 1.62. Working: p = 8.1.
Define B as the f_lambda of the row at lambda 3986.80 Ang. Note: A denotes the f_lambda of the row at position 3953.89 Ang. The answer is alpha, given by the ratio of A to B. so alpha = 0.87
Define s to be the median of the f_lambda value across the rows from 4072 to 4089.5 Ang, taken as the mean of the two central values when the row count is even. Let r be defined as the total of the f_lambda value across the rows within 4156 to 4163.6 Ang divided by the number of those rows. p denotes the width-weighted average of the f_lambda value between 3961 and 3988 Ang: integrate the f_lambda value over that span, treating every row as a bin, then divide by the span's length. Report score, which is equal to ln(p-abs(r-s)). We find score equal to 1.7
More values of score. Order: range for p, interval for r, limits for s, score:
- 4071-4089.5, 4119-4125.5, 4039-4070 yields 2.0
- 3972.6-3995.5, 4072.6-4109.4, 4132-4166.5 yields 1.8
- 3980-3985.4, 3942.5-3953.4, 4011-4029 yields 1.8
